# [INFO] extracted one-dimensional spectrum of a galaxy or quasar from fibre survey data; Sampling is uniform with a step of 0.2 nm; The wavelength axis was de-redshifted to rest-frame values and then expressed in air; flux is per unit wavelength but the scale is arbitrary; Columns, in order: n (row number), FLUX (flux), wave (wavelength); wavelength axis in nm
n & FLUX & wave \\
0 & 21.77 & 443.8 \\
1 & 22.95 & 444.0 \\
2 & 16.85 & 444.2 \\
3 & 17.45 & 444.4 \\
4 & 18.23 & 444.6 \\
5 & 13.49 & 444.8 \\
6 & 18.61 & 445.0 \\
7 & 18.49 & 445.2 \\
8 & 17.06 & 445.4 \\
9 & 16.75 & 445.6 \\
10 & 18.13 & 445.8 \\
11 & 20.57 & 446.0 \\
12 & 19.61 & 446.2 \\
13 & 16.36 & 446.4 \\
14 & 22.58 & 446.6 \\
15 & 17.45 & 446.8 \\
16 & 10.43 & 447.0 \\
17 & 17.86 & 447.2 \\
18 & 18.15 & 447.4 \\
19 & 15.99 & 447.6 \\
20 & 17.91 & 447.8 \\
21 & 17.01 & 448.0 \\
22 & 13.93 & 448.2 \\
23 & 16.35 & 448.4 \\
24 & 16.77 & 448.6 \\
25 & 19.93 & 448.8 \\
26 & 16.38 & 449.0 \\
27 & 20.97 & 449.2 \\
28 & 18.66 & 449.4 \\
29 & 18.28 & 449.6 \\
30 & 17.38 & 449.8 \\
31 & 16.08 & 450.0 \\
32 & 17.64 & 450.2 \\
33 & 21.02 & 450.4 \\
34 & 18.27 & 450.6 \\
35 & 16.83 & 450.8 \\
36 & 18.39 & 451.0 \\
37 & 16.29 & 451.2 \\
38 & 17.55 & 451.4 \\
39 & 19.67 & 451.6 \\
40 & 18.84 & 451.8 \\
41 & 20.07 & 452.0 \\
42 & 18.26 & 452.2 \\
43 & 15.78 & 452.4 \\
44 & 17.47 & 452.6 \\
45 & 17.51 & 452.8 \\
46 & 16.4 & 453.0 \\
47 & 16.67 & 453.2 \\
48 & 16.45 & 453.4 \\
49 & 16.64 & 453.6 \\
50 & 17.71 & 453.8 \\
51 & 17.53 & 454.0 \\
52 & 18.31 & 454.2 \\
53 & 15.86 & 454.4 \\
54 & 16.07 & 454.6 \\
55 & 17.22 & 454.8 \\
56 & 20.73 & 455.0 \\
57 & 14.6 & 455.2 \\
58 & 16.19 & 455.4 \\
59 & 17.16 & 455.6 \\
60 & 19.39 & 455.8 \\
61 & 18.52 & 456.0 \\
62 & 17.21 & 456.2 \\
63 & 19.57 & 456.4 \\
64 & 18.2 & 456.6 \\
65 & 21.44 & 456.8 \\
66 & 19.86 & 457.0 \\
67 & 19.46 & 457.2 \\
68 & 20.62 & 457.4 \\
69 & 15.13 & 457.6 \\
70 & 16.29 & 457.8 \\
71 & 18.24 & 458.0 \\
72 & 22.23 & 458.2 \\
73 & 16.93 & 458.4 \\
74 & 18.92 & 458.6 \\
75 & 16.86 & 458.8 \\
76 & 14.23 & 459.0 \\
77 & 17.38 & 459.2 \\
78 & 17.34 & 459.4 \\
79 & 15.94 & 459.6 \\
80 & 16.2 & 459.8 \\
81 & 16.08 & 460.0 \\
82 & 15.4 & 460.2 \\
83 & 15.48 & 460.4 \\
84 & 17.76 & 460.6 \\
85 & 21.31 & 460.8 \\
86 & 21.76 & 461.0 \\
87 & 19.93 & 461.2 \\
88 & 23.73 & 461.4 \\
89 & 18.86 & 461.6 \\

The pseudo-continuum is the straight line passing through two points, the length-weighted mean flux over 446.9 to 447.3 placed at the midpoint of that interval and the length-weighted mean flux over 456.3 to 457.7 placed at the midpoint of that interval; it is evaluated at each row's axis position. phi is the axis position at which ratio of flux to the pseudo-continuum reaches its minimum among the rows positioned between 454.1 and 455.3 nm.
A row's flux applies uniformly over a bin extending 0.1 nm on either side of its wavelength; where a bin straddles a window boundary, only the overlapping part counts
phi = 455.2 nm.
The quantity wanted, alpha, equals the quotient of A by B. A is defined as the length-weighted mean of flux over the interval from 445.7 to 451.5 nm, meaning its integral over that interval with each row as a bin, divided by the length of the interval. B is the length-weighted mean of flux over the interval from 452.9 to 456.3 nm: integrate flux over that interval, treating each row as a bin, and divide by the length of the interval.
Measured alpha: 1.03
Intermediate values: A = 17.7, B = 17.2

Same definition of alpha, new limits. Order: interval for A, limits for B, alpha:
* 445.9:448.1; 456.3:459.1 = 0.96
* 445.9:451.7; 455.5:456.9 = 0.94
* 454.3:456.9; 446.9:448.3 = 1.12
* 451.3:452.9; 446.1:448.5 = 1.07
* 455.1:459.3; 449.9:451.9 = 1.00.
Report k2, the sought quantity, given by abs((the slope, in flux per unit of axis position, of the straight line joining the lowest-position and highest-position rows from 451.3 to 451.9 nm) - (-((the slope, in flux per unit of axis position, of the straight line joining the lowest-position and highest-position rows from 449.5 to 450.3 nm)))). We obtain 2.16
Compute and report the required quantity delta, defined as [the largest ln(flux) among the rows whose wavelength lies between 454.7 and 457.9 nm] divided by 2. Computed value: 1.53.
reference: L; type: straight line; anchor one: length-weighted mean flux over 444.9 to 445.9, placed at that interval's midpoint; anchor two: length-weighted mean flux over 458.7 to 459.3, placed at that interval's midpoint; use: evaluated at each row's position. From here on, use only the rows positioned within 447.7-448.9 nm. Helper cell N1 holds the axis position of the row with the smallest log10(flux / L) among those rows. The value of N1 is 448.2 nm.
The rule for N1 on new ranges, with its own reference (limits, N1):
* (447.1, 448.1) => 447.6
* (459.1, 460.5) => 460.2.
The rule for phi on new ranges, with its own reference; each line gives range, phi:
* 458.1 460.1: 459.0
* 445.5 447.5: 447.0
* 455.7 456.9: 456.2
